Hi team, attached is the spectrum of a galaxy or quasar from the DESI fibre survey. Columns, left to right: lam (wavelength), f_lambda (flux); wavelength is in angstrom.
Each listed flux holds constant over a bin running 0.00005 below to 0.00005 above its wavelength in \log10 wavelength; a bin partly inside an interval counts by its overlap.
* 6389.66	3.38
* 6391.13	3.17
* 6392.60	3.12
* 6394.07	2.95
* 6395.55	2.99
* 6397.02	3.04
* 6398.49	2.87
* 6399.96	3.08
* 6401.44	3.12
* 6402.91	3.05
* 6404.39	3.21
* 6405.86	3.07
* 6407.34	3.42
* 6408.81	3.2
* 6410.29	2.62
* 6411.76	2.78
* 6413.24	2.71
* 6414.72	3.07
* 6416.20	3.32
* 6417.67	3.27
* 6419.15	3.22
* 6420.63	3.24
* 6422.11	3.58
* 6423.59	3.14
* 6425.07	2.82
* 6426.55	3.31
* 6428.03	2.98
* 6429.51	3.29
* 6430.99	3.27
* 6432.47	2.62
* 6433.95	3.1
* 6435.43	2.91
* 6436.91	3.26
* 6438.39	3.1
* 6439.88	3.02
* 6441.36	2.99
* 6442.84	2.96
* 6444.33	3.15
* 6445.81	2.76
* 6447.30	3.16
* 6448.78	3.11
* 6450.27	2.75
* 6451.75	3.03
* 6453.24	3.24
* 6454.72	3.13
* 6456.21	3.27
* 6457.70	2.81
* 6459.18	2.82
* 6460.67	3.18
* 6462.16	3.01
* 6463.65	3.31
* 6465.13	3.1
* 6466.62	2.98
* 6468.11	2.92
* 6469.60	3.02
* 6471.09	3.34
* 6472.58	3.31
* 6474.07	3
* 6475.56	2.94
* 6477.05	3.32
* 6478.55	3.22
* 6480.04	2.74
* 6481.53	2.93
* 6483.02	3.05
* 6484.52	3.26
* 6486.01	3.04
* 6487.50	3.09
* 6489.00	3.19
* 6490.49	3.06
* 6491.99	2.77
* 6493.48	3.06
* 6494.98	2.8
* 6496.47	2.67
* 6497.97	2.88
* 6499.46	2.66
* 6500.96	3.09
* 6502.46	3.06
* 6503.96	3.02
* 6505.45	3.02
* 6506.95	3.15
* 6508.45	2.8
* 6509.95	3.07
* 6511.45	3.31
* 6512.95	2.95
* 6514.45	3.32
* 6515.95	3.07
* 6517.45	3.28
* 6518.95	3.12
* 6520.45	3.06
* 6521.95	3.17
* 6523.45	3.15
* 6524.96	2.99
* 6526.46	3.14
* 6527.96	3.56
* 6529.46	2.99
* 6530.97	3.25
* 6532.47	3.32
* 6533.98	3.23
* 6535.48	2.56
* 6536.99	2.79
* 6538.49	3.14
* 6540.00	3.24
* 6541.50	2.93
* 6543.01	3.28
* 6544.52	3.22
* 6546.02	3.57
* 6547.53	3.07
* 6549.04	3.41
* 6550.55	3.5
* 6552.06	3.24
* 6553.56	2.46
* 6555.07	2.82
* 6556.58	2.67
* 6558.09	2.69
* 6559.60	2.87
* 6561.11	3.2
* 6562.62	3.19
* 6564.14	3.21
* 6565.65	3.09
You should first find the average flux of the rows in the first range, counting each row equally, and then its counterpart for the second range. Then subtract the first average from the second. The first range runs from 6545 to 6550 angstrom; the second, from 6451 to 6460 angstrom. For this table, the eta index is -0.30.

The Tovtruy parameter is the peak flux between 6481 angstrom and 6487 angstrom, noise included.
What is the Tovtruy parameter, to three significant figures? 3.26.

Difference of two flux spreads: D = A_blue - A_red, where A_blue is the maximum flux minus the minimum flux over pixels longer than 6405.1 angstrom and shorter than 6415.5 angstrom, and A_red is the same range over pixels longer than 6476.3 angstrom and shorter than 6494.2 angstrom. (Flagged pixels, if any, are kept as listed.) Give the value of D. 0.2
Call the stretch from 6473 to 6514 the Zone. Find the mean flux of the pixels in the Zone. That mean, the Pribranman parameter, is 3.01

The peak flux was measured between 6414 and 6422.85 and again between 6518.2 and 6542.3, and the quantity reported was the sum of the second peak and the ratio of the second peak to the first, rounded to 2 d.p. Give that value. 4.55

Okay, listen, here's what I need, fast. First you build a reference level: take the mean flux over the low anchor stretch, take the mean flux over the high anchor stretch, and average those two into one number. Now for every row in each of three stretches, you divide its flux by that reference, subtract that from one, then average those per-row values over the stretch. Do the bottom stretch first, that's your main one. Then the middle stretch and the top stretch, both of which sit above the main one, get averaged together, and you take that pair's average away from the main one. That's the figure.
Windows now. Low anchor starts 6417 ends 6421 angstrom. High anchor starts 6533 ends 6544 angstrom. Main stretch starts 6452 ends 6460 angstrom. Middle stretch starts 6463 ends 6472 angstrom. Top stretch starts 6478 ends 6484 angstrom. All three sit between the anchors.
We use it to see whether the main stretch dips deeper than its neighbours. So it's 0.00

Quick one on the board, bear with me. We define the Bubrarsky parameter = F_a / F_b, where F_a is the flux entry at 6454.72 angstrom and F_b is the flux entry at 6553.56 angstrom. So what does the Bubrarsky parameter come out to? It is 1.27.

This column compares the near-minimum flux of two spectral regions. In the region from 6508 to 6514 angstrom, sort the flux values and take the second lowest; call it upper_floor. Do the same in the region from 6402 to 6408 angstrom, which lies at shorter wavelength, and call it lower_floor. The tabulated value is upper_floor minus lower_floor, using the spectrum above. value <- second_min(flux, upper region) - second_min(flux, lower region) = -0.12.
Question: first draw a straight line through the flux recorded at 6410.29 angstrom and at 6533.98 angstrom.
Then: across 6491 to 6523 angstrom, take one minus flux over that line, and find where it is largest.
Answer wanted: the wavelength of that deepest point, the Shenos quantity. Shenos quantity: 6499.46 angstrom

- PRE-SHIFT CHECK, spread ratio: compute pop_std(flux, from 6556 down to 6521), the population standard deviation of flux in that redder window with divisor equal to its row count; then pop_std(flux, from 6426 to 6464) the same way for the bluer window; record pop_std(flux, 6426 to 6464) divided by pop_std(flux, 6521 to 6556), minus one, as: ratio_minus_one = -0.3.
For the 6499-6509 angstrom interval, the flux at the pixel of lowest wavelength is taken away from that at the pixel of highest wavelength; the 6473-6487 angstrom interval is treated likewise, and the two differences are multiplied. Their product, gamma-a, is 0.01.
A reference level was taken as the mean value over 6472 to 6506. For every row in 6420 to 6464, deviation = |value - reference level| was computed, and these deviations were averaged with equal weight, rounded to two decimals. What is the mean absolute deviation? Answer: 0.18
